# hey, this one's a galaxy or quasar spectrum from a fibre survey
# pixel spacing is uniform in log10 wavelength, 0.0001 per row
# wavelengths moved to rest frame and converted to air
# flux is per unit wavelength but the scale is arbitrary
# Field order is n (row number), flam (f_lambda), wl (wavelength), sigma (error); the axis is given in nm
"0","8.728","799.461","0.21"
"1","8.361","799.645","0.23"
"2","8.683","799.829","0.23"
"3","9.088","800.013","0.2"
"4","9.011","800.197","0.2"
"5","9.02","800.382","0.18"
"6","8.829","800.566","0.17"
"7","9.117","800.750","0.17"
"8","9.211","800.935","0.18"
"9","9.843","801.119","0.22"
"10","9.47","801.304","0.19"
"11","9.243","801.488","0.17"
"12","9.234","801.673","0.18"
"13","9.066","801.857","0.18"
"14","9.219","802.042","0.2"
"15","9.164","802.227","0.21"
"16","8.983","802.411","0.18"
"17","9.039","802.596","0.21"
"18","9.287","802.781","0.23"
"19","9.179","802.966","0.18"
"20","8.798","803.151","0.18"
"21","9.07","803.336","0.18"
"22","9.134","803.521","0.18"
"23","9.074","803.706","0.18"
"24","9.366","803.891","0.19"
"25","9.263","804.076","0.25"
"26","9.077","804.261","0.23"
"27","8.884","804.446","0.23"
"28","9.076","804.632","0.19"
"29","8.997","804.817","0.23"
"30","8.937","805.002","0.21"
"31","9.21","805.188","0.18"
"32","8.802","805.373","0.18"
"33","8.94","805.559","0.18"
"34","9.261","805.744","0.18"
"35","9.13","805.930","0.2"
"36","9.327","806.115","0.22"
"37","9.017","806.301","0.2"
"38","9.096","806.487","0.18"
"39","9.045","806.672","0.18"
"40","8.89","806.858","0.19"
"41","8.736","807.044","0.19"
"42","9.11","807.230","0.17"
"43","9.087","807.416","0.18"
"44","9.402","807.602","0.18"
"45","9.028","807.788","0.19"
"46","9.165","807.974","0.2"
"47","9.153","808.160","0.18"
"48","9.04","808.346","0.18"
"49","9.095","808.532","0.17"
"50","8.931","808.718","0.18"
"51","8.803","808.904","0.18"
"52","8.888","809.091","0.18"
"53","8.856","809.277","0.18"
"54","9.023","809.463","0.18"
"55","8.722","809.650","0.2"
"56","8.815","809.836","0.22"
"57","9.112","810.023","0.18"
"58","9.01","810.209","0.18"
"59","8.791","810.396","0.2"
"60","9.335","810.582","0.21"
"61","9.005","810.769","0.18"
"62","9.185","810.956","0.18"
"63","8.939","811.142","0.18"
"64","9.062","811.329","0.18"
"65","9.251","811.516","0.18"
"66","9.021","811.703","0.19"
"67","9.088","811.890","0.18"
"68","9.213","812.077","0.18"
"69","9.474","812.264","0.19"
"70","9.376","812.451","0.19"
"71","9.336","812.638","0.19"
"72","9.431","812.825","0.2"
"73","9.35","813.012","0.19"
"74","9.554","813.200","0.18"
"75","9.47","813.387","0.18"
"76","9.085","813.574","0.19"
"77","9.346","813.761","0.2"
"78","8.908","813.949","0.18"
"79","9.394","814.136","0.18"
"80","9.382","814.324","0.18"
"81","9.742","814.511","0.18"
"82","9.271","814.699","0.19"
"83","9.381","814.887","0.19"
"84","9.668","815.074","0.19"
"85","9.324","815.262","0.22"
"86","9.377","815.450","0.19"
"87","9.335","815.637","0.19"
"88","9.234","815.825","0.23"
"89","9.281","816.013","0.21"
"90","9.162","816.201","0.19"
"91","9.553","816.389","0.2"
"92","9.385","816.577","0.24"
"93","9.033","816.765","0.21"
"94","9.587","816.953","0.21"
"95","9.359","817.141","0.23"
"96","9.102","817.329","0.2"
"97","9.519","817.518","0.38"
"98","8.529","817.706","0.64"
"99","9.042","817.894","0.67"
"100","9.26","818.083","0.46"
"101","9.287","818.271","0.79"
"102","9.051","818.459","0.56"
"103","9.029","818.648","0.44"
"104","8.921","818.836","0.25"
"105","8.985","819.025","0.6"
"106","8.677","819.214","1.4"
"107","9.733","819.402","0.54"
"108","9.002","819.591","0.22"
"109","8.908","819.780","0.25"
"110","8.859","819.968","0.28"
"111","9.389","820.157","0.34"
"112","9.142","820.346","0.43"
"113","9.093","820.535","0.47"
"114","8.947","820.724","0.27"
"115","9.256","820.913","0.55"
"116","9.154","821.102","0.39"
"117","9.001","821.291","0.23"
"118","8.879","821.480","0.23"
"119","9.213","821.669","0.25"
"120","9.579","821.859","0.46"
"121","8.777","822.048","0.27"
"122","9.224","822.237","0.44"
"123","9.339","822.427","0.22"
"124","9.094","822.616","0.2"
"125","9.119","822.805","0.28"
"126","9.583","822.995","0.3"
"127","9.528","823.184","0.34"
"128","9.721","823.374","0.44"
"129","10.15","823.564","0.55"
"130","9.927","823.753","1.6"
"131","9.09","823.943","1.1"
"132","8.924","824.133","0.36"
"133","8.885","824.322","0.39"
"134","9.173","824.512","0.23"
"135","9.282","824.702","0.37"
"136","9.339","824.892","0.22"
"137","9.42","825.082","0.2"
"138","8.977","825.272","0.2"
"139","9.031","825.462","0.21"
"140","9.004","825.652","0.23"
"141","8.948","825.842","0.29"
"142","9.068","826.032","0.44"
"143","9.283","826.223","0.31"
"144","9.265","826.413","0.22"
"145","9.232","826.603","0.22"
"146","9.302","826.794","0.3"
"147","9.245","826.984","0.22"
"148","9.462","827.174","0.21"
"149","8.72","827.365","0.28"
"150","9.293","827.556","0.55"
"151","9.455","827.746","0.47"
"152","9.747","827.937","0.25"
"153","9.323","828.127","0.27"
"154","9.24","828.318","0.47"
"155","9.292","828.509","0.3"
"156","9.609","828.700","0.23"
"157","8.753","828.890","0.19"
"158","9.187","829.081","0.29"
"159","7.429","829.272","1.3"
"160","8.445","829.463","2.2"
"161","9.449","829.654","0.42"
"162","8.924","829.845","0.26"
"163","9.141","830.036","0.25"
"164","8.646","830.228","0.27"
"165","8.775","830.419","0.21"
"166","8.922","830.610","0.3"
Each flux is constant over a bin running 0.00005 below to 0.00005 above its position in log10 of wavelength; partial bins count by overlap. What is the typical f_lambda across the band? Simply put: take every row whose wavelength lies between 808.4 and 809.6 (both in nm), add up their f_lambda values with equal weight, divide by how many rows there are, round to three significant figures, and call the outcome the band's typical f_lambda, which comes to 8.93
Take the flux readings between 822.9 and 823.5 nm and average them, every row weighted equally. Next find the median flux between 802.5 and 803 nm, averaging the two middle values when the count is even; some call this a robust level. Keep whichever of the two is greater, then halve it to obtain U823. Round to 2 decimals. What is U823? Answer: 4.81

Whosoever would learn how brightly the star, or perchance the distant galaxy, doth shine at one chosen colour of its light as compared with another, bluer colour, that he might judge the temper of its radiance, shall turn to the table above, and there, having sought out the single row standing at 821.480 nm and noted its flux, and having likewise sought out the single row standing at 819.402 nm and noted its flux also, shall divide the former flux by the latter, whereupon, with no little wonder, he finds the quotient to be 0.91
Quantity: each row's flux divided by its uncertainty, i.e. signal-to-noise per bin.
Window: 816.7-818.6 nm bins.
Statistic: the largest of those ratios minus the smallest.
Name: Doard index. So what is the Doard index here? 34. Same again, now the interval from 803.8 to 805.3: 14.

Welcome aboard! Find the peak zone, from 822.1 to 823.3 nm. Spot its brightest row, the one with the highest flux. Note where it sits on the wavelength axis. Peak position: 822.995 nm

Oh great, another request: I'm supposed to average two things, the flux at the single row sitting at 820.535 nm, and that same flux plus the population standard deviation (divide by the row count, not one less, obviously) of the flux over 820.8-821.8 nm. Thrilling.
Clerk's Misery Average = 9.16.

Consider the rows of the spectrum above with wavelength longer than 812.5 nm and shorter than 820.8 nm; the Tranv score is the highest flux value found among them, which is 9.742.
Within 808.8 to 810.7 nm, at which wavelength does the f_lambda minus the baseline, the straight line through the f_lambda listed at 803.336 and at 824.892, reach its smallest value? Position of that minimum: 809.650 nm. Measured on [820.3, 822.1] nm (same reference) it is 822.048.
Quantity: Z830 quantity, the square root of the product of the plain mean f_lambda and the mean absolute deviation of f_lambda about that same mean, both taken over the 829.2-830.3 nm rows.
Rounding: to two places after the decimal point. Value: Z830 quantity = 2.08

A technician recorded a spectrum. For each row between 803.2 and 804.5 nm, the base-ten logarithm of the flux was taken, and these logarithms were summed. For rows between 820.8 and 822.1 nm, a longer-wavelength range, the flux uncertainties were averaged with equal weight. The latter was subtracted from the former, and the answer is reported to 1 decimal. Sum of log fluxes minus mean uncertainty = 6.4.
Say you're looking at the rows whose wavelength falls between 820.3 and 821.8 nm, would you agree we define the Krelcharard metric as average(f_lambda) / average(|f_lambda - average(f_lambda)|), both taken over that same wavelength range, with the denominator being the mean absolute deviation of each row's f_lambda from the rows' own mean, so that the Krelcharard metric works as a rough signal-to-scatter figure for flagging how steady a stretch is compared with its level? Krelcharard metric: 85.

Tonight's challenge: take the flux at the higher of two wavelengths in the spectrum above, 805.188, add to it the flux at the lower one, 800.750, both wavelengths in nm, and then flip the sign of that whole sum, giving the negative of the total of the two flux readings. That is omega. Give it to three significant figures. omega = -18.3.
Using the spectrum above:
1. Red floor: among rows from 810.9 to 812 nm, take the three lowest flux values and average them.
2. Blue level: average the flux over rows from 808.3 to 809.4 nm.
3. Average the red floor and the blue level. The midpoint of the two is 8.97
